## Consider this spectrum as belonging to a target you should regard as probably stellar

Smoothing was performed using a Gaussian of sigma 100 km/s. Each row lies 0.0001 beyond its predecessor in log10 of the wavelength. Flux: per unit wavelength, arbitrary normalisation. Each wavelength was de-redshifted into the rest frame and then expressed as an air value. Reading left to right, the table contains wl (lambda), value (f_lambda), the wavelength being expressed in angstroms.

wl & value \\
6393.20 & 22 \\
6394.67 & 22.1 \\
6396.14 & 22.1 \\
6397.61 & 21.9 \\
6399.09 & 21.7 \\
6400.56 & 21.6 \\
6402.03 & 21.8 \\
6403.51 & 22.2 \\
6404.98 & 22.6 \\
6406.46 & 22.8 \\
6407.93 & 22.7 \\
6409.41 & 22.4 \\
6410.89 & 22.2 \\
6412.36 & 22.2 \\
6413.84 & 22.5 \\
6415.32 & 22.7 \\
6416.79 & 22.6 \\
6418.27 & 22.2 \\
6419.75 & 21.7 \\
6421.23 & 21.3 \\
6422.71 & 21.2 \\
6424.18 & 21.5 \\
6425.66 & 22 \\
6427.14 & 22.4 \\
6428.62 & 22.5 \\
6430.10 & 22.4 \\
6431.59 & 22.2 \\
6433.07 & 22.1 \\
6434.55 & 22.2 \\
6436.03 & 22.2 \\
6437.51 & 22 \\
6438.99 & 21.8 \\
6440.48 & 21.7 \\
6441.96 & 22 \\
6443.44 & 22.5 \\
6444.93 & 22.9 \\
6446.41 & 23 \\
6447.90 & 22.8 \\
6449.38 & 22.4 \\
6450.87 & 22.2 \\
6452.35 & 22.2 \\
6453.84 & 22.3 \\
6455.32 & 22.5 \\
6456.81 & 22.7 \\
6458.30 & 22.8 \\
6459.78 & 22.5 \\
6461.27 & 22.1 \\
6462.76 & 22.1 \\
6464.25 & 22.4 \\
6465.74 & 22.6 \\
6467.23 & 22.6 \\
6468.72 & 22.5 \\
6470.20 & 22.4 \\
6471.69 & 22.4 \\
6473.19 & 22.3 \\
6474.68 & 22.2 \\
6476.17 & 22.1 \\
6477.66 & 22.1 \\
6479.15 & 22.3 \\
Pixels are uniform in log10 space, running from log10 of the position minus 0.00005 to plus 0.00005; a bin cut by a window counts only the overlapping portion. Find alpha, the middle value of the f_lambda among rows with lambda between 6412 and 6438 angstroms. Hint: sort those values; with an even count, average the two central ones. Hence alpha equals 22.20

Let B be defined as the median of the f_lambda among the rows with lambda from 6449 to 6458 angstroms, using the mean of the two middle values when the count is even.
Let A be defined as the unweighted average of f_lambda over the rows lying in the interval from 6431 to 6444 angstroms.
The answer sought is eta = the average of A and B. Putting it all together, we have 22.2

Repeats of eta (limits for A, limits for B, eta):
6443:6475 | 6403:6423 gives 22.4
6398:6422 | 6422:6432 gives 22.2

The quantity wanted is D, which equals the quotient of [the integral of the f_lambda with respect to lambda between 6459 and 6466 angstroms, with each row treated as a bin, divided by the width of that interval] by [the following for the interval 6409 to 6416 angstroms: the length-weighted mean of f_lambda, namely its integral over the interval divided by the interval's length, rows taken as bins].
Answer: 0.997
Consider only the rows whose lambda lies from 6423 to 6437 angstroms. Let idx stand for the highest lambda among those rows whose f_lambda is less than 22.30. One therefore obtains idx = 6436.03 angstroms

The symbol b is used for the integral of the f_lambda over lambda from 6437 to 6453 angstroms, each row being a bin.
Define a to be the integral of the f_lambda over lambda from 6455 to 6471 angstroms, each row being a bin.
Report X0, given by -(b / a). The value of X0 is -0.99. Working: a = 360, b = 357.2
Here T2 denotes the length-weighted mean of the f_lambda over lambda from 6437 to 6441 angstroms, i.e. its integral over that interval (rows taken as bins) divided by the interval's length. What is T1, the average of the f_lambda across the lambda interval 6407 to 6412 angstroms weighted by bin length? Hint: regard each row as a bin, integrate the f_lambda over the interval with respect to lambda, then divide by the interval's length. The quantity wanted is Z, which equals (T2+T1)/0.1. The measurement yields 443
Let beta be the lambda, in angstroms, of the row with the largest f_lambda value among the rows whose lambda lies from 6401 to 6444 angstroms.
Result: 6406.46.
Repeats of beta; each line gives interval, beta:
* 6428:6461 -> 6446.41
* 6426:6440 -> 6428.62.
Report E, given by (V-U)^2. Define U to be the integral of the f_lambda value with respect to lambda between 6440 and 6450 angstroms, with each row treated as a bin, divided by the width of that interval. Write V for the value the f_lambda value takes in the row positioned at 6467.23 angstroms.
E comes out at 0.010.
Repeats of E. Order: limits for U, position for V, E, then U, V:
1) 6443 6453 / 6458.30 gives 0.052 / 22.6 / 22.8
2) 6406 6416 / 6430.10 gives 0.007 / 22.5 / 22.4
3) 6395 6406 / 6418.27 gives 0.036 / 22.0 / 22.2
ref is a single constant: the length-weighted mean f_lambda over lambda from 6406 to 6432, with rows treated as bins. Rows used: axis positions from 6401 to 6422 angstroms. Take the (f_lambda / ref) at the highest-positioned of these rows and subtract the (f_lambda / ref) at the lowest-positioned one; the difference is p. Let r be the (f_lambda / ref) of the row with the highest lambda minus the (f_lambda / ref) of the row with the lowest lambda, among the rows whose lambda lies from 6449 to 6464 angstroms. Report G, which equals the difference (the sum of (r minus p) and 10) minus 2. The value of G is 8.01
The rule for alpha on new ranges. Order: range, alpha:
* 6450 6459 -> 22.40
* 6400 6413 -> 22.20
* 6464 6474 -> 22.40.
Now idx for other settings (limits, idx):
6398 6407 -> 6403.51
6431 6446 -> 6441.96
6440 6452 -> 6450.87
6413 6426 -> 6425.66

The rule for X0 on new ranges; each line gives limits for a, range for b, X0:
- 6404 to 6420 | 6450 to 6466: -1.00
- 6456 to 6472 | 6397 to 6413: -0.99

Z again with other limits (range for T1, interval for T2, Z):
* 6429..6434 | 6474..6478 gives 444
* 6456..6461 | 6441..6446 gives 451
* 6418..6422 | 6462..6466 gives 440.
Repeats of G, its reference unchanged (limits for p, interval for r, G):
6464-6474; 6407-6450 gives 7.99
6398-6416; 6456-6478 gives 7.93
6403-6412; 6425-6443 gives 8.00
